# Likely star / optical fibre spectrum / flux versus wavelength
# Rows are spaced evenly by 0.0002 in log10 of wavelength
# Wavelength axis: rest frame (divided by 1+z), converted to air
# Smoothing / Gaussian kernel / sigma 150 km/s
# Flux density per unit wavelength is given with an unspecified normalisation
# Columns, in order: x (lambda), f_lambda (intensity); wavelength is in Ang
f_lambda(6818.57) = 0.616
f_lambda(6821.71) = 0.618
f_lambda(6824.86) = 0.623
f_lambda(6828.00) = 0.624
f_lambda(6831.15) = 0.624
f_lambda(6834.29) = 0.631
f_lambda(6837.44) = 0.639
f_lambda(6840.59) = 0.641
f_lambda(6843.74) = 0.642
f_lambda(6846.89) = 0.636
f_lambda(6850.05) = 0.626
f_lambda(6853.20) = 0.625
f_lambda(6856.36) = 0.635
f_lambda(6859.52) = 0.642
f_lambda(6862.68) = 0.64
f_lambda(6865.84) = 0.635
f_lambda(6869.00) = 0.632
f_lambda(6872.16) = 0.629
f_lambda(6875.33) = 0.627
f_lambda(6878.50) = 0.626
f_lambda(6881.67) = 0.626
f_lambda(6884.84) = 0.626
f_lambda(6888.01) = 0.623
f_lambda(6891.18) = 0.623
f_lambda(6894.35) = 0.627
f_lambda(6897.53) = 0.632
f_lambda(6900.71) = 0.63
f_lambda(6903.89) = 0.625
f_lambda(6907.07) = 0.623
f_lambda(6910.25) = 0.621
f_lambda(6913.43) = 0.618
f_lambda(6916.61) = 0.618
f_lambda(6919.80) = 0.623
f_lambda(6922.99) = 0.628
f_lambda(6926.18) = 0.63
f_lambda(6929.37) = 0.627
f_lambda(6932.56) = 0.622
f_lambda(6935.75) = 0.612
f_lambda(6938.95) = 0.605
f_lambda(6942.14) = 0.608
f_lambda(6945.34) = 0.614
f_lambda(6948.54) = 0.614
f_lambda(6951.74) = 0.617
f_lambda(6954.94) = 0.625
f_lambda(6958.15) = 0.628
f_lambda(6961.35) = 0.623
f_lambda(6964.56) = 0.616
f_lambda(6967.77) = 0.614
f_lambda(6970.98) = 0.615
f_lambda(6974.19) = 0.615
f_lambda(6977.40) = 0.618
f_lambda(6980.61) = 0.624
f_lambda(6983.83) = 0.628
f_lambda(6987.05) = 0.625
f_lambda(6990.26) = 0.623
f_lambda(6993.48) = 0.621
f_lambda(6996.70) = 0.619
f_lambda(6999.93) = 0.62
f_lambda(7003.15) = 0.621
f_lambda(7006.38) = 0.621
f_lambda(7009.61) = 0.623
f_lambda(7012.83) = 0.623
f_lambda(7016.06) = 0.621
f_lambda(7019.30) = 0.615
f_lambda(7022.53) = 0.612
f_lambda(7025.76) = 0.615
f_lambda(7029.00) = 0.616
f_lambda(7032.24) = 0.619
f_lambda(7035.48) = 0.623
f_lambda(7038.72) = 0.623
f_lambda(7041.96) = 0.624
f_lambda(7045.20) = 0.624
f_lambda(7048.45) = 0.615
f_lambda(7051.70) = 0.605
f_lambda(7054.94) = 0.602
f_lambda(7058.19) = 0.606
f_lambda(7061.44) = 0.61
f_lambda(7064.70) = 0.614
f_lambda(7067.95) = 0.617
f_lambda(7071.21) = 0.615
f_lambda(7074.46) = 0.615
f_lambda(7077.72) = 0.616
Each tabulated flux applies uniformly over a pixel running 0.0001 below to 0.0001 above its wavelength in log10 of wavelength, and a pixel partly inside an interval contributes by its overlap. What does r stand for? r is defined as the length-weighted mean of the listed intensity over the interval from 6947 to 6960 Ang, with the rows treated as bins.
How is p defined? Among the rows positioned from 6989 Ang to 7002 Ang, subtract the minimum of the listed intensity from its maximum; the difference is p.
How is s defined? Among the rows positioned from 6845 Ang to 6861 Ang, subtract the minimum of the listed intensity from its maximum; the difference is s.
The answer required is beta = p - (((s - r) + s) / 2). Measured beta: 0.298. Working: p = 0.0040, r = 0.621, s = 0.017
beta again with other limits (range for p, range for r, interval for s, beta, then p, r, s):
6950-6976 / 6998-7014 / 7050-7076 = 0.310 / 0.0140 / 0.621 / 0.015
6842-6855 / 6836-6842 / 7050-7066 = 0.325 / 0.0170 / 0.640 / 0.012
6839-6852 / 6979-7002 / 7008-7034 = 0.316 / 0.0160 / 0.623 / 0.011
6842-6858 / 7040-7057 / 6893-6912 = 0.313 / 0.0170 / 0.614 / 0.011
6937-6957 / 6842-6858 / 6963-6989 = 0.322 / 0.0200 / 0.633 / 0.014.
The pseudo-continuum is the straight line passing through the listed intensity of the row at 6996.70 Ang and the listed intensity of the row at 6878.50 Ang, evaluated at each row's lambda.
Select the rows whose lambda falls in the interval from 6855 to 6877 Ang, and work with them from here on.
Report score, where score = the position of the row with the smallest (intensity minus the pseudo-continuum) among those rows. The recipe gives 6875.33 Ang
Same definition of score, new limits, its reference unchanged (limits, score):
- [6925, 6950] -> 6938.95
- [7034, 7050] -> 7048.45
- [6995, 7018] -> 6996.70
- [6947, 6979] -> 6948.54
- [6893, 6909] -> 6907.07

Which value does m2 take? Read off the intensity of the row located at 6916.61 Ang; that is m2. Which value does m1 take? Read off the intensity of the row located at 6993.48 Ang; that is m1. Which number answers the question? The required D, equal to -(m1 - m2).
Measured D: -0.0030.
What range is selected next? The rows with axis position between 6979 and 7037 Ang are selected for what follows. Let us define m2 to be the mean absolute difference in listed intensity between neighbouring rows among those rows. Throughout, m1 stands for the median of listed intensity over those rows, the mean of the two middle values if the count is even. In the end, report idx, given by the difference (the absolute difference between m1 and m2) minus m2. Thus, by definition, 0.616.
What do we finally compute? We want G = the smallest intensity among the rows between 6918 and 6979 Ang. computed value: 0.605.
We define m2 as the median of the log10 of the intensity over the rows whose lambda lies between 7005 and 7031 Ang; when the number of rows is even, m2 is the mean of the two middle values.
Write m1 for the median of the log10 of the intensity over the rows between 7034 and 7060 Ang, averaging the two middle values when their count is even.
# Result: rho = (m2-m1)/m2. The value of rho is 0.002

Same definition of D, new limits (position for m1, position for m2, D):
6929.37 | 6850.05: -0.0010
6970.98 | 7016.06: 0.0060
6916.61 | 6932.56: 0.0040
